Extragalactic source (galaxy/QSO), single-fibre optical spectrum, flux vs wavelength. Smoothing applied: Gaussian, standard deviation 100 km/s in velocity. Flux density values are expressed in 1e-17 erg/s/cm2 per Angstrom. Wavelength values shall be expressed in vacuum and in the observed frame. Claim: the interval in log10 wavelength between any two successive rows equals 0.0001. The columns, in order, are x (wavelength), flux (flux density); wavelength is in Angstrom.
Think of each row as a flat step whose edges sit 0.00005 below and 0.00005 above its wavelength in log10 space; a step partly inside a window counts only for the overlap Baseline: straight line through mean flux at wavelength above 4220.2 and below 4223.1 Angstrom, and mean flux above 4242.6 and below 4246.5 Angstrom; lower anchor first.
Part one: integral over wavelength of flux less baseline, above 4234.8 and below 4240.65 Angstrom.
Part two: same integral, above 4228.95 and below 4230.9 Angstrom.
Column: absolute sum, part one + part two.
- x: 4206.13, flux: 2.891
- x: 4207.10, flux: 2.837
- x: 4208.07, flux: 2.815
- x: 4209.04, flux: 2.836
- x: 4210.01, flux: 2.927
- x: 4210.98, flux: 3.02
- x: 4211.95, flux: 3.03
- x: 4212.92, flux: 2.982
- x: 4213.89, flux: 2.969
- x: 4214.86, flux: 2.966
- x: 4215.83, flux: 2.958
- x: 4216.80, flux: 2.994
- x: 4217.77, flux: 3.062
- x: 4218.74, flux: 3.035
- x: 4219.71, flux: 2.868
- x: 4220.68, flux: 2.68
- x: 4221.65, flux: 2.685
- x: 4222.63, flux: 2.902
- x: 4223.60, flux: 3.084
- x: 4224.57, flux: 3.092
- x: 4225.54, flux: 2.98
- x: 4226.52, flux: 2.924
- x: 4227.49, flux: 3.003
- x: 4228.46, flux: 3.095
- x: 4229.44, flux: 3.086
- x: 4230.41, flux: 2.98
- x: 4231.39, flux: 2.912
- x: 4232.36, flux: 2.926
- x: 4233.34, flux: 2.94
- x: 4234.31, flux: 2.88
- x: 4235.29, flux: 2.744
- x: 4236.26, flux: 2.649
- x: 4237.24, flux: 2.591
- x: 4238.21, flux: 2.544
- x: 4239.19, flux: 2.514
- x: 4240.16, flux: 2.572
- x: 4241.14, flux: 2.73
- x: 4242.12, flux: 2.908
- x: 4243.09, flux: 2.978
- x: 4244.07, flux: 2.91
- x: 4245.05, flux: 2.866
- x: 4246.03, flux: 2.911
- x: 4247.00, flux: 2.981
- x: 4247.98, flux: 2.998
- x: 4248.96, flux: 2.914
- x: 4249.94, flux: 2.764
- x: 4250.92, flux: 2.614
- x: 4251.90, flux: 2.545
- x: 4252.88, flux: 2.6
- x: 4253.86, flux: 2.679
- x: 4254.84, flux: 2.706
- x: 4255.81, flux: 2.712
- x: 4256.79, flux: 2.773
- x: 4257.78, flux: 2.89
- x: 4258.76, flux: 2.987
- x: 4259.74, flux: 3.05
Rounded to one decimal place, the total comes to 1.1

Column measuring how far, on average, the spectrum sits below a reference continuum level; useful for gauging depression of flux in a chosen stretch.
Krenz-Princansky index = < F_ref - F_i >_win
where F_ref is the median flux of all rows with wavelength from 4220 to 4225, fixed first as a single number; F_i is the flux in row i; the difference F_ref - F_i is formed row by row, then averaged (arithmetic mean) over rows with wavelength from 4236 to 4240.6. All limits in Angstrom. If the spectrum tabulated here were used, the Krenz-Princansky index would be 0.33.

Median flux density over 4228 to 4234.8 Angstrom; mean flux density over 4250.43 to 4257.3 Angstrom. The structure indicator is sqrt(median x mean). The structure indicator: 2.80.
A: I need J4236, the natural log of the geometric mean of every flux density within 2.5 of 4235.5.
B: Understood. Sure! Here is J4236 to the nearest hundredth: 1.01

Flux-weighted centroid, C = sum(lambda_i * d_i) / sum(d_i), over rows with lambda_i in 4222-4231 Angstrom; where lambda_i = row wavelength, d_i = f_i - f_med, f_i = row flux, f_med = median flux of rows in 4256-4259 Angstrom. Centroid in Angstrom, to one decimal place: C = 4226.8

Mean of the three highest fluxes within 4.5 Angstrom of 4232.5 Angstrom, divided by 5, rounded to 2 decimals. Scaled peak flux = 0.61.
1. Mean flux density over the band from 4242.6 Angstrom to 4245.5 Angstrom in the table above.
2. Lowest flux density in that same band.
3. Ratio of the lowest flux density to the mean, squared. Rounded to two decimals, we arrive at 0.96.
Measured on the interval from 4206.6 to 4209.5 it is 0.99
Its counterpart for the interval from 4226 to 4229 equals 0.95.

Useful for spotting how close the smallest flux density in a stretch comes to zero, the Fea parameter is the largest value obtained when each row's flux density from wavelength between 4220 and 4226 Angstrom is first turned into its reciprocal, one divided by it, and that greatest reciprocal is 0.37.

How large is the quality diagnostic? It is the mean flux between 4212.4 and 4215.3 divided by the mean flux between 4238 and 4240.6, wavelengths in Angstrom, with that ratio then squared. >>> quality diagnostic 1.37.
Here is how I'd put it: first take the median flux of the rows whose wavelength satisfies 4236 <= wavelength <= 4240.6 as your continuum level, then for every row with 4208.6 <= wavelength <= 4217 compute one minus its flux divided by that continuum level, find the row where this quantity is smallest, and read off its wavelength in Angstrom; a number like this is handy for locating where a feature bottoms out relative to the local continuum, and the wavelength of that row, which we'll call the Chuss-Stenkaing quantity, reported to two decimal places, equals 4211.95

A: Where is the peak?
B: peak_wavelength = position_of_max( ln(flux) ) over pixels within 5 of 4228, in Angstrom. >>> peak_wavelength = 4228.46 Angstrom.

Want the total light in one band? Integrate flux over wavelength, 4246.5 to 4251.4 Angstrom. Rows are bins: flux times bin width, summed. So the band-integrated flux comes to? 14.0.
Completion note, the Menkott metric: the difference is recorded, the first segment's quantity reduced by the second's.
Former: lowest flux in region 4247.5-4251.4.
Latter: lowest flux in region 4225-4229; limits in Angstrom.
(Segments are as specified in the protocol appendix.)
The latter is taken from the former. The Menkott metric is -0.31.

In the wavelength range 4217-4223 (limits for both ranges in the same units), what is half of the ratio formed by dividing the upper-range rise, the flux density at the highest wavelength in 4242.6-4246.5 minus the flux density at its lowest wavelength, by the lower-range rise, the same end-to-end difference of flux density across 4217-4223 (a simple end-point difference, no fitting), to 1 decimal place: 0.2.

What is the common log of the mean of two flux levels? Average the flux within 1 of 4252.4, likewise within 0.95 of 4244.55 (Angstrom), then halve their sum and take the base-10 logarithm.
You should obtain 0.436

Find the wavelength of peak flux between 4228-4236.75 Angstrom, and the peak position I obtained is 4228.46 Angstrom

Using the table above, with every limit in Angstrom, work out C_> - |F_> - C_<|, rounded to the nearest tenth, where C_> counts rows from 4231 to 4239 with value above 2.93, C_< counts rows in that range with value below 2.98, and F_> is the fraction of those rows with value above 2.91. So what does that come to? -6.6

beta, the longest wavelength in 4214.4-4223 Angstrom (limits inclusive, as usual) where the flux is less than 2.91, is 4222.63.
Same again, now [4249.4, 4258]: 4257.78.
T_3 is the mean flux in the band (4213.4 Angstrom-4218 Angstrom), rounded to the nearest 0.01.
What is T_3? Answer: 2.99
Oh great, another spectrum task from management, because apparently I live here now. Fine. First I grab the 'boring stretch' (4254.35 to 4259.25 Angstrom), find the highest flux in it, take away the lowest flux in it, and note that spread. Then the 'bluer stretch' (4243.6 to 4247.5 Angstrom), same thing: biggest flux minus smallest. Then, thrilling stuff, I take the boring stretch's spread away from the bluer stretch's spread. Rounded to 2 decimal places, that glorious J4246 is -0.17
